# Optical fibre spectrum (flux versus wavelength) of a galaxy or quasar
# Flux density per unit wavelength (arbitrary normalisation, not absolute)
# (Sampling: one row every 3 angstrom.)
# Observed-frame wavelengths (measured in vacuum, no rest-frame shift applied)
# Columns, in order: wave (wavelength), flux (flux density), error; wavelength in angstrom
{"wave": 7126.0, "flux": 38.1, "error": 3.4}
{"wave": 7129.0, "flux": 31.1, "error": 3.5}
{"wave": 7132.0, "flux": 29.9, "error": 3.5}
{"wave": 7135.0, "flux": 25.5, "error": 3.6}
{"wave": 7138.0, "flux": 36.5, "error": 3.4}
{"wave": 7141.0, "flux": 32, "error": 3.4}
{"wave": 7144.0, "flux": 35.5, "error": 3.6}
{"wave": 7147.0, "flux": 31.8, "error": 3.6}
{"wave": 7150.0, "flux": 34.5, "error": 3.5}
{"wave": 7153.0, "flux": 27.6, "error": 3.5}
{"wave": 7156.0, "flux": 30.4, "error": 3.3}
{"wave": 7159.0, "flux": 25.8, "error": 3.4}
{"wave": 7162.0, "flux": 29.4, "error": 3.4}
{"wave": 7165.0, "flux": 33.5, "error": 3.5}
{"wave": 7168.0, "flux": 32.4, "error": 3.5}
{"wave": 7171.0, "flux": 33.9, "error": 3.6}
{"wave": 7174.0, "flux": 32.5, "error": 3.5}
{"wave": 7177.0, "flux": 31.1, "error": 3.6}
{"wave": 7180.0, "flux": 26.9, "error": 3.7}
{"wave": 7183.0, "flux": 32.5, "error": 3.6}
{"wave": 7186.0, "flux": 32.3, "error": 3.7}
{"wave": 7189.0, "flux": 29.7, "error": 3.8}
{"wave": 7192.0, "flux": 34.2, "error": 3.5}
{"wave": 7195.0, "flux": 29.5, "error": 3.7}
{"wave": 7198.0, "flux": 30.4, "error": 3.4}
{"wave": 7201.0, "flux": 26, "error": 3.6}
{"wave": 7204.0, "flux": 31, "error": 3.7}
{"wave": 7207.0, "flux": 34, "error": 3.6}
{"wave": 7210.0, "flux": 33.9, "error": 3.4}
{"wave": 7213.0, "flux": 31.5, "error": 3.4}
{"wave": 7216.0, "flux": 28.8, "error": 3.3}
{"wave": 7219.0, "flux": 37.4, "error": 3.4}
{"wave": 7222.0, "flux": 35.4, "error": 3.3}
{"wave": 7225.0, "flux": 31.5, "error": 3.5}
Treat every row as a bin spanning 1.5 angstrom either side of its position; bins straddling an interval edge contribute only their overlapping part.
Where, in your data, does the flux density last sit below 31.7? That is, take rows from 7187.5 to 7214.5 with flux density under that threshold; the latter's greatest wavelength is 7213.0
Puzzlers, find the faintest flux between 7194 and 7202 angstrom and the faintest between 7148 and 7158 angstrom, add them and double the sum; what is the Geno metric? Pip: 107.2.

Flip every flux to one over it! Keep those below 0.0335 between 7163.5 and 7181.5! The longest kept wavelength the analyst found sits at 7177.0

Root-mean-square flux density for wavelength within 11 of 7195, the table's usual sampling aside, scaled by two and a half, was 76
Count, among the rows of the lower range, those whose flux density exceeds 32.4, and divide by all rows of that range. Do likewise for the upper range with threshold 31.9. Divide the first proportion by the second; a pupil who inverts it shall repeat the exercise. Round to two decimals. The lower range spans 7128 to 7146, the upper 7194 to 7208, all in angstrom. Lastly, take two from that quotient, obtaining -0.33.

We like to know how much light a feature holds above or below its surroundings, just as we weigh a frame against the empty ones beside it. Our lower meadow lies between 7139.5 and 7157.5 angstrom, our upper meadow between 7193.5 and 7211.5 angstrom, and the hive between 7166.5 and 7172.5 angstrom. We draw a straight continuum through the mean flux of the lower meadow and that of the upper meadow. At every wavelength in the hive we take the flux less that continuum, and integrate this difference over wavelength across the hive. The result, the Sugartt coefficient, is 10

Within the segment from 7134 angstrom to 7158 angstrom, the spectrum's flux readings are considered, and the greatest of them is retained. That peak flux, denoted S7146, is 36.5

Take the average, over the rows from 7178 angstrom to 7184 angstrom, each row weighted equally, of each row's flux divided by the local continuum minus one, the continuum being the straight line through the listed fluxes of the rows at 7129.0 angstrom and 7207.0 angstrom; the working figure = -0.10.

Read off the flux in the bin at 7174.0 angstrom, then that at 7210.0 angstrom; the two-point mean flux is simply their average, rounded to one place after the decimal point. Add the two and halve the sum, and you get 33.2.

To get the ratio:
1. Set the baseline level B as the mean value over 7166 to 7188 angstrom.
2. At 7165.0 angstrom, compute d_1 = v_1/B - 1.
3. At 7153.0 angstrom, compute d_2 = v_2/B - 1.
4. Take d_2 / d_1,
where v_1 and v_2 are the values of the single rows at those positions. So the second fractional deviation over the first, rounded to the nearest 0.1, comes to -2.2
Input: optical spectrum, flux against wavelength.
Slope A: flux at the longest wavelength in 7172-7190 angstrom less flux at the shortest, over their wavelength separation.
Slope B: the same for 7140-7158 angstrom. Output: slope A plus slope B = -0.3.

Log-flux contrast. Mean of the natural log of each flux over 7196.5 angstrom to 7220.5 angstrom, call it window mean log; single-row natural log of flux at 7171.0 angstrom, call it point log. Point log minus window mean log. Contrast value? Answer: 0.075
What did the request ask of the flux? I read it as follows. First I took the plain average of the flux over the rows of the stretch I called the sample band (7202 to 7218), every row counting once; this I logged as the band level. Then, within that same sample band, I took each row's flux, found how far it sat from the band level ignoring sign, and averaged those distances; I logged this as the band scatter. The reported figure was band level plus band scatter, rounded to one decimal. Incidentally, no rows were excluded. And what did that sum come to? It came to 33.5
